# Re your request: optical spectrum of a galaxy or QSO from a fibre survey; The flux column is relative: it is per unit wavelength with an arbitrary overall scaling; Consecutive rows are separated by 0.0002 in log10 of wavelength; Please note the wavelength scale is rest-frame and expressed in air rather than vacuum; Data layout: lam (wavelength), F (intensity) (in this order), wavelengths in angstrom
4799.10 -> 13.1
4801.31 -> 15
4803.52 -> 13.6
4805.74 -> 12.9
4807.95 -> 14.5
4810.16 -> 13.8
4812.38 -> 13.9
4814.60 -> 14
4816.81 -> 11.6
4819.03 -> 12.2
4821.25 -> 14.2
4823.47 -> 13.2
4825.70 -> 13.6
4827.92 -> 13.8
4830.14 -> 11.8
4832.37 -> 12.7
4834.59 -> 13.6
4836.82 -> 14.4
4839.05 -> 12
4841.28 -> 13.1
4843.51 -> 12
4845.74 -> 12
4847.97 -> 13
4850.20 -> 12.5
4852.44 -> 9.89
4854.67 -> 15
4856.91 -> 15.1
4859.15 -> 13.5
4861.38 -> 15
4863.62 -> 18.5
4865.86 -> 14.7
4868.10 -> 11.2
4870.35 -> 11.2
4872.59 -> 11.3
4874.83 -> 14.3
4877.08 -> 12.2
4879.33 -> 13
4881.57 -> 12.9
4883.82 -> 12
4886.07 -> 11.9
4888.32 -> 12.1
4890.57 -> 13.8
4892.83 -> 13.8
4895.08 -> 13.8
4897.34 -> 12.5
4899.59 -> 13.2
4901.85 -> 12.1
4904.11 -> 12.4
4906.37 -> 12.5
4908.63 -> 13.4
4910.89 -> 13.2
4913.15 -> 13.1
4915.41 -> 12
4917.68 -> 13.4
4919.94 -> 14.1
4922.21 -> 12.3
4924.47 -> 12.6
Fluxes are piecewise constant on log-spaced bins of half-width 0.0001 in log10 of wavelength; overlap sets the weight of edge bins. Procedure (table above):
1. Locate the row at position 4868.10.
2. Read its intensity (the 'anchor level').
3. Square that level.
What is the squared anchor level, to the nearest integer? 125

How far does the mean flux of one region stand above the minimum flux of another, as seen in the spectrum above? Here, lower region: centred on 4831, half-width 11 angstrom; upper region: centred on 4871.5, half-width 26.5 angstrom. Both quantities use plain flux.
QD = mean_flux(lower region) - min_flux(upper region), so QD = 3.3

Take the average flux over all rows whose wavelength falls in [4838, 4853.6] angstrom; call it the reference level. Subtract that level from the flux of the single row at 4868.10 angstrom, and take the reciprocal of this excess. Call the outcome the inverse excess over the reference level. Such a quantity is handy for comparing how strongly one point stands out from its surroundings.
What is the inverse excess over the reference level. -1.1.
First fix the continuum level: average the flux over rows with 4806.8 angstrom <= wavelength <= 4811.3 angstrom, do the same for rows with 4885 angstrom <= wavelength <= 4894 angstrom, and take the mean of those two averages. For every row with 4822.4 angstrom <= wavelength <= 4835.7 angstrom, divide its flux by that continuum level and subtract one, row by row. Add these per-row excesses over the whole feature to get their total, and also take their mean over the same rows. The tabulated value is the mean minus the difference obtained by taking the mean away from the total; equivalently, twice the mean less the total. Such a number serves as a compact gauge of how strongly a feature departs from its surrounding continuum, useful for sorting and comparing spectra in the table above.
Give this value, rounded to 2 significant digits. 0.12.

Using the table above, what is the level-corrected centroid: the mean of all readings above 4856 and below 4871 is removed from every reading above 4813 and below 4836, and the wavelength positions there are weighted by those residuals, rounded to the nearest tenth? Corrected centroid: 4824.5 angstrom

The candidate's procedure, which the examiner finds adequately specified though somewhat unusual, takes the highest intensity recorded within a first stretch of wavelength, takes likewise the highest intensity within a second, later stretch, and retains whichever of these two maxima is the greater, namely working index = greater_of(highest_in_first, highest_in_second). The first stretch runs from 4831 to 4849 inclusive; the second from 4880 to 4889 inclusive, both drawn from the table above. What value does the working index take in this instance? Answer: 14.40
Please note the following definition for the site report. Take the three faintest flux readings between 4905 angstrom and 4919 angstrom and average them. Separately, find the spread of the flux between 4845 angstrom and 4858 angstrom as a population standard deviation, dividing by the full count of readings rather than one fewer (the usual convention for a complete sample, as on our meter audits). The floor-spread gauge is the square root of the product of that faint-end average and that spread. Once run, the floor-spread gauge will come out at 4.7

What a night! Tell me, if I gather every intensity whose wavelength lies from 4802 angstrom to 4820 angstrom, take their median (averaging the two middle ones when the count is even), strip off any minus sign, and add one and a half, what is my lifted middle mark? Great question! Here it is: 15.2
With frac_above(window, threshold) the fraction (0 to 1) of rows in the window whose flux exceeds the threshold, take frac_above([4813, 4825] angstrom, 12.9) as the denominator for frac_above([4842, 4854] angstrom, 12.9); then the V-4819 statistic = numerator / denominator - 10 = -9.7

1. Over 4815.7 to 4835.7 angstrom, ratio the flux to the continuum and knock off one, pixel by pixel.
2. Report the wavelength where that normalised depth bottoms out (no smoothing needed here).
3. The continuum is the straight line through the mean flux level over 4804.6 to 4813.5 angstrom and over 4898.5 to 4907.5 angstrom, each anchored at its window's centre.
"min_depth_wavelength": 4816.81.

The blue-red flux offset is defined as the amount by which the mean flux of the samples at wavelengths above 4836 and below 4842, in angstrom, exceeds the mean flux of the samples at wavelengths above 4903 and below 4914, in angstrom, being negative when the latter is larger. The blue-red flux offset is 0.2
